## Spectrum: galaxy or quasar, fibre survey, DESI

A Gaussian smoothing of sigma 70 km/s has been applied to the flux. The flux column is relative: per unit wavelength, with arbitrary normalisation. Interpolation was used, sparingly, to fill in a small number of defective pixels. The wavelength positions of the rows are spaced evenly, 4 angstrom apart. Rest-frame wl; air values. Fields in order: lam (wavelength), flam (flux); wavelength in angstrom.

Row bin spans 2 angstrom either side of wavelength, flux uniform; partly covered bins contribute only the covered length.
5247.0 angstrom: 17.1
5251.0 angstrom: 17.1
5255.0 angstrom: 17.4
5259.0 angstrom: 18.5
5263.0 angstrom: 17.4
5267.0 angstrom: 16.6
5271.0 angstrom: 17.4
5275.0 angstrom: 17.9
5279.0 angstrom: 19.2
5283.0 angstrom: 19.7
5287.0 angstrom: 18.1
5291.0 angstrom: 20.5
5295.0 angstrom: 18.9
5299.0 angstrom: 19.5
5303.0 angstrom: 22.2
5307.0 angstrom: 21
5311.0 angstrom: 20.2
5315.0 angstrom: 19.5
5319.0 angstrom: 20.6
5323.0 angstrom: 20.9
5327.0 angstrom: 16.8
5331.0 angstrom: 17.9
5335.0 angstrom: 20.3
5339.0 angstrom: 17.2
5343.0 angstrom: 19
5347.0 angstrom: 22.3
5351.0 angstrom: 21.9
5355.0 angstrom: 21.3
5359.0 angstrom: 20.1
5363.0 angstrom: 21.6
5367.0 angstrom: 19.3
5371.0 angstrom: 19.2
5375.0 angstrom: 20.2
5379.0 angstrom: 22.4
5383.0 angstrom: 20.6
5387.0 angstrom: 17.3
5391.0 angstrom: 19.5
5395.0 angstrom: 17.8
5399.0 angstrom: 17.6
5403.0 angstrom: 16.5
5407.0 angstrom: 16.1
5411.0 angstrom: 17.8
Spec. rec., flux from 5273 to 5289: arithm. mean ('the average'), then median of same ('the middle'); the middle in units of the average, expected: 1.00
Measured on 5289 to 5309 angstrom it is 1.00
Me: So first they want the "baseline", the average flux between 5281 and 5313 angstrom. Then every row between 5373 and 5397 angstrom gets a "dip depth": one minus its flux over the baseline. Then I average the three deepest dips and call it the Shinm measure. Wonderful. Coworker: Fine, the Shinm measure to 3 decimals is 0.091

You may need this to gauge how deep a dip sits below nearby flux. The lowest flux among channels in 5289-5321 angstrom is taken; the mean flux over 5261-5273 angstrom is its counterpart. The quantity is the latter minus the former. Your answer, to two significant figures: -1.8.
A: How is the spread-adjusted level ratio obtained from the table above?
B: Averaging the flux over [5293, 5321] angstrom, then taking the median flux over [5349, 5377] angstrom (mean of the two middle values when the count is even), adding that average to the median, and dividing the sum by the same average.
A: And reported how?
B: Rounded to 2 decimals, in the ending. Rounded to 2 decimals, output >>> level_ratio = 2.00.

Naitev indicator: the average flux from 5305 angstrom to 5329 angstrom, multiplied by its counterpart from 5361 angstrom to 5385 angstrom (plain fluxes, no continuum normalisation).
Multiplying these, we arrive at 408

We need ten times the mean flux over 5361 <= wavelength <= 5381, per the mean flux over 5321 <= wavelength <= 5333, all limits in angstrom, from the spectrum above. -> 11.1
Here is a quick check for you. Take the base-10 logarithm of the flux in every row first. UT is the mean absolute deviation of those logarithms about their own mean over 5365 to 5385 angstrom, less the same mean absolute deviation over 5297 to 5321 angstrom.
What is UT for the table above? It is 0.003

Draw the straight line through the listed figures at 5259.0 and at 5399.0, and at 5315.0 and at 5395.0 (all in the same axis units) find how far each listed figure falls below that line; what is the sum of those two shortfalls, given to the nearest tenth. -1.5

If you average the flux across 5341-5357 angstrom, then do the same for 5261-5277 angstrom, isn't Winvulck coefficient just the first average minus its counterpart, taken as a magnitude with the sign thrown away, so 3.80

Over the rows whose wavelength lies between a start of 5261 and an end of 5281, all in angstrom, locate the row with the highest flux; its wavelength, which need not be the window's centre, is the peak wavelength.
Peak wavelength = 5279.0 angstrom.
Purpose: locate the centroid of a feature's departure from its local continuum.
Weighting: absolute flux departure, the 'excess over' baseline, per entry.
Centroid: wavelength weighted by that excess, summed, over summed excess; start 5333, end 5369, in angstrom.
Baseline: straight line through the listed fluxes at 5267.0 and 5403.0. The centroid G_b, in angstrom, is 5352.2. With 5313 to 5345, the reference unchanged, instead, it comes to 5326.9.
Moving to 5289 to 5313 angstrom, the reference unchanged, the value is 5301.7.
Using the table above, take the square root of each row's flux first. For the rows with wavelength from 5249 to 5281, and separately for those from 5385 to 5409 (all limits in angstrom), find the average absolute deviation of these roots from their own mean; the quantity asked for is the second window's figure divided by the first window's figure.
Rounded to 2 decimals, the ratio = 1.33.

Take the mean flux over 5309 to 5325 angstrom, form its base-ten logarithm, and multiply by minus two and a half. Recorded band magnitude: -3.27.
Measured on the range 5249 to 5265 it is -3.11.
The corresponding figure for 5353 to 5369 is -3.28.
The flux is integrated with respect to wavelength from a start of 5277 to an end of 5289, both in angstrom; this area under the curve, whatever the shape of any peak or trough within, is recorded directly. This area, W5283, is 228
